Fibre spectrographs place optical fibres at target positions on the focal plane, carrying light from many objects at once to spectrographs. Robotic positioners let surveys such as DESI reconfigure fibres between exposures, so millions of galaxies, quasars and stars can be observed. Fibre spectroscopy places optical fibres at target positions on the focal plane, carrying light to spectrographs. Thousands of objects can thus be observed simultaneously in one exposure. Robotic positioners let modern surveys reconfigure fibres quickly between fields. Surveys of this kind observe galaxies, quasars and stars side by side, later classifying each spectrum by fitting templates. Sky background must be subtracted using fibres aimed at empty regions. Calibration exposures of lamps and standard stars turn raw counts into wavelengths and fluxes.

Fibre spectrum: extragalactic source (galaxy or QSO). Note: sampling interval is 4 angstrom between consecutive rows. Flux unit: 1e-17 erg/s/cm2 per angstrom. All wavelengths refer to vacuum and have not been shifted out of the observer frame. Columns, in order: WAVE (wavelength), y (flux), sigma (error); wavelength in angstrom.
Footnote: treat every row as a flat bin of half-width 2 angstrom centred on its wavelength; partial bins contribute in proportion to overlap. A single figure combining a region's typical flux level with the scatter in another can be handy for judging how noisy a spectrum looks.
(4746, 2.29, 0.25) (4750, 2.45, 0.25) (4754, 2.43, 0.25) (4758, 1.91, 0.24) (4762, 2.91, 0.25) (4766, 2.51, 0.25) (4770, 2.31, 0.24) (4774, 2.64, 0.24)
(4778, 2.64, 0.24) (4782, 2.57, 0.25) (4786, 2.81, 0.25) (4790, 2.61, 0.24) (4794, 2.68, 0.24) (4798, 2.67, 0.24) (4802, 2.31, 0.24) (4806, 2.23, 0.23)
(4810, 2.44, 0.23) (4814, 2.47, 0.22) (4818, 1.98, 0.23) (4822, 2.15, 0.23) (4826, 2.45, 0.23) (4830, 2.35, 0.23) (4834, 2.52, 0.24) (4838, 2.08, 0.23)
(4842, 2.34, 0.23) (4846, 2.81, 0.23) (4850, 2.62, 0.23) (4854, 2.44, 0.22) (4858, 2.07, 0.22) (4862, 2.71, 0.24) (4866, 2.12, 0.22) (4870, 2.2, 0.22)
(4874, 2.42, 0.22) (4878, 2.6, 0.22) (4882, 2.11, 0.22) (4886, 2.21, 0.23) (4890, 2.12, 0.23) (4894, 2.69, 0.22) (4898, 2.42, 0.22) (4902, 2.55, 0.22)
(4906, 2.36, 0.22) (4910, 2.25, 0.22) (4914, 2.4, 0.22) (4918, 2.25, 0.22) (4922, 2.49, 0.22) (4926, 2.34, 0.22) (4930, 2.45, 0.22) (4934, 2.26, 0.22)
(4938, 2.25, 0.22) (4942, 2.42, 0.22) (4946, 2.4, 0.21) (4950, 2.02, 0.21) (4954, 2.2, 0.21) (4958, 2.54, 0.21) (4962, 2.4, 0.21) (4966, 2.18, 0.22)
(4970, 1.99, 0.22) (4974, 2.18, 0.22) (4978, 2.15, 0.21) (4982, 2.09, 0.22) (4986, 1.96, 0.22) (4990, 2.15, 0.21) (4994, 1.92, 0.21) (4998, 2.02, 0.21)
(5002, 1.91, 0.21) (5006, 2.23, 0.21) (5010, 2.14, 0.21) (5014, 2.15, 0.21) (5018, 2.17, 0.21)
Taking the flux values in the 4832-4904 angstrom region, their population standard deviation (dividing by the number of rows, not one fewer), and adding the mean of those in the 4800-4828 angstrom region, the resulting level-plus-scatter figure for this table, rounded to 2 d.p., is 2.53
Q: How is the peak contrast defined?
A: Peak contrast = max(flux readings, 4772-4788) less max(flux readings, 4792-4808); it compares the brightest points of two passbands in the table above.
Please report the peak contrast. 0.1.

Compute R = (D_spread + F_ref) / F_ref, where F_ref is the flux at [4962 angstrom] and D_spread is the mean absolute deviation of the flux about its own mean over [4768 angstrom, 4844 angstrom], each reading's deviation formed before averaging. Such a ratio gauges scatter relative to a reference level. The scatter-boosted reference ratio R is 1.08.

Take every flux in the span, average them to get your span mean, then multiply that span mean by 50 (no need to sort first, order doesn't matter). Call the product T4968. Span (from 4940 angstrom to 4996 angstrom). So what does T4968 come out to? 109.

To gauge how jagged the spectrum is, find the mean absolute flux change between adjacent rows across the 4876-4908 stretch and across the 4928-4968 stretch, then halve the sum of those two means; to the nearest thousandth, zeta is 0.223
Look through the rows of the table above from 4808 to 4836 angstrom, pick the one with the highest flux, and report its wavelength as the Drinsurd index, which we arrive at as 4834 angstrom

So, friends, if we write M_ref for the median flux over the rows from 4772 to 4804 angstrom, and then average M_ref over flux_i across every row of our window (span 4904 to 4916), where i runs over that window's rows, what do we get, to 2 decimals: 1.13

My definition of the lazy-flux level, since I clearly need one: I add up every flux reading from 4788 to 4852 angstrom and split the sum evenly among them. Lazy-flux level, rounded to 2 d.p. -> 2.42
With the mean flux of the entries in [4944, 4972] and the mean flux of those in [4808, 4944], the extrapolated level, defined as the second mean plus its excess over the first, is 2.48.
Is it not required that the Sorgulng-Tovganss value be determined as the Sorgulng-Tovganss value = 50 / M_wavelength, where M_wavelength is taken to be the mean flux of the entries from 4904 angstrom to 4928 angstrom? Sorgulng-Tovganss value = 21.3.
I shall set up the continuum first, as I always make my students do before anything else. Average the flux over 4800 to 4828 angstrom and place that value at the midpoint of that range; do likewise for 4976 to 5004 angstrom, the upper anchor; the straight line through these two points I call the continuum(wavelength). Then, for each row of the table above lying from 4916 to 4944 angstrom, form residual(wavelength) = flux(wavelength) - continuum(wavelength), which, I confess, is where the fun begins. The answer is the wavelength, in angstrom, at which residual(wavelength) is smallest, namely 4918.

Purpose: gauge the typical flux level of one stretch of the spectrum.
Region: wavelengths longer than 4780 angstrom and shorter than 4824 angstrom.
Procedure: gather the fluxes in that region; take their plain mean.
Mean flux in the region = 2.45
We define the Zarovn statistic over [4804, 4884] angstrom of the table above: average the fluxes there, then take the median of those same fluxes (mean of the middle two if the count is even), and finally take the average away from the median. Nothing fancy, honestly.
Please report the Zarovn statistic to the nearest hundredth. 0.03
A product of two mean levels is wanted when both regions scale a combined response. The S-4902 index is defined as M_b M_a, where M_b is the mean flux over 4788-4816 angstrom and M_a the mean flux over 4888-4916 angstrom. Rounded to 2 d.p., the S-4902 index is 5.97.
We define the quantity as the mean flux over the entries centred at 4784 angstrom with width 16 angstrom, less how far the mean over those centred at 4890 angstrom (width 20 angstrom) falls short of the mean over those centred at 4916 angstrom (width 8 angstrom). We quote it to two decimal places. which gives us 2.64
